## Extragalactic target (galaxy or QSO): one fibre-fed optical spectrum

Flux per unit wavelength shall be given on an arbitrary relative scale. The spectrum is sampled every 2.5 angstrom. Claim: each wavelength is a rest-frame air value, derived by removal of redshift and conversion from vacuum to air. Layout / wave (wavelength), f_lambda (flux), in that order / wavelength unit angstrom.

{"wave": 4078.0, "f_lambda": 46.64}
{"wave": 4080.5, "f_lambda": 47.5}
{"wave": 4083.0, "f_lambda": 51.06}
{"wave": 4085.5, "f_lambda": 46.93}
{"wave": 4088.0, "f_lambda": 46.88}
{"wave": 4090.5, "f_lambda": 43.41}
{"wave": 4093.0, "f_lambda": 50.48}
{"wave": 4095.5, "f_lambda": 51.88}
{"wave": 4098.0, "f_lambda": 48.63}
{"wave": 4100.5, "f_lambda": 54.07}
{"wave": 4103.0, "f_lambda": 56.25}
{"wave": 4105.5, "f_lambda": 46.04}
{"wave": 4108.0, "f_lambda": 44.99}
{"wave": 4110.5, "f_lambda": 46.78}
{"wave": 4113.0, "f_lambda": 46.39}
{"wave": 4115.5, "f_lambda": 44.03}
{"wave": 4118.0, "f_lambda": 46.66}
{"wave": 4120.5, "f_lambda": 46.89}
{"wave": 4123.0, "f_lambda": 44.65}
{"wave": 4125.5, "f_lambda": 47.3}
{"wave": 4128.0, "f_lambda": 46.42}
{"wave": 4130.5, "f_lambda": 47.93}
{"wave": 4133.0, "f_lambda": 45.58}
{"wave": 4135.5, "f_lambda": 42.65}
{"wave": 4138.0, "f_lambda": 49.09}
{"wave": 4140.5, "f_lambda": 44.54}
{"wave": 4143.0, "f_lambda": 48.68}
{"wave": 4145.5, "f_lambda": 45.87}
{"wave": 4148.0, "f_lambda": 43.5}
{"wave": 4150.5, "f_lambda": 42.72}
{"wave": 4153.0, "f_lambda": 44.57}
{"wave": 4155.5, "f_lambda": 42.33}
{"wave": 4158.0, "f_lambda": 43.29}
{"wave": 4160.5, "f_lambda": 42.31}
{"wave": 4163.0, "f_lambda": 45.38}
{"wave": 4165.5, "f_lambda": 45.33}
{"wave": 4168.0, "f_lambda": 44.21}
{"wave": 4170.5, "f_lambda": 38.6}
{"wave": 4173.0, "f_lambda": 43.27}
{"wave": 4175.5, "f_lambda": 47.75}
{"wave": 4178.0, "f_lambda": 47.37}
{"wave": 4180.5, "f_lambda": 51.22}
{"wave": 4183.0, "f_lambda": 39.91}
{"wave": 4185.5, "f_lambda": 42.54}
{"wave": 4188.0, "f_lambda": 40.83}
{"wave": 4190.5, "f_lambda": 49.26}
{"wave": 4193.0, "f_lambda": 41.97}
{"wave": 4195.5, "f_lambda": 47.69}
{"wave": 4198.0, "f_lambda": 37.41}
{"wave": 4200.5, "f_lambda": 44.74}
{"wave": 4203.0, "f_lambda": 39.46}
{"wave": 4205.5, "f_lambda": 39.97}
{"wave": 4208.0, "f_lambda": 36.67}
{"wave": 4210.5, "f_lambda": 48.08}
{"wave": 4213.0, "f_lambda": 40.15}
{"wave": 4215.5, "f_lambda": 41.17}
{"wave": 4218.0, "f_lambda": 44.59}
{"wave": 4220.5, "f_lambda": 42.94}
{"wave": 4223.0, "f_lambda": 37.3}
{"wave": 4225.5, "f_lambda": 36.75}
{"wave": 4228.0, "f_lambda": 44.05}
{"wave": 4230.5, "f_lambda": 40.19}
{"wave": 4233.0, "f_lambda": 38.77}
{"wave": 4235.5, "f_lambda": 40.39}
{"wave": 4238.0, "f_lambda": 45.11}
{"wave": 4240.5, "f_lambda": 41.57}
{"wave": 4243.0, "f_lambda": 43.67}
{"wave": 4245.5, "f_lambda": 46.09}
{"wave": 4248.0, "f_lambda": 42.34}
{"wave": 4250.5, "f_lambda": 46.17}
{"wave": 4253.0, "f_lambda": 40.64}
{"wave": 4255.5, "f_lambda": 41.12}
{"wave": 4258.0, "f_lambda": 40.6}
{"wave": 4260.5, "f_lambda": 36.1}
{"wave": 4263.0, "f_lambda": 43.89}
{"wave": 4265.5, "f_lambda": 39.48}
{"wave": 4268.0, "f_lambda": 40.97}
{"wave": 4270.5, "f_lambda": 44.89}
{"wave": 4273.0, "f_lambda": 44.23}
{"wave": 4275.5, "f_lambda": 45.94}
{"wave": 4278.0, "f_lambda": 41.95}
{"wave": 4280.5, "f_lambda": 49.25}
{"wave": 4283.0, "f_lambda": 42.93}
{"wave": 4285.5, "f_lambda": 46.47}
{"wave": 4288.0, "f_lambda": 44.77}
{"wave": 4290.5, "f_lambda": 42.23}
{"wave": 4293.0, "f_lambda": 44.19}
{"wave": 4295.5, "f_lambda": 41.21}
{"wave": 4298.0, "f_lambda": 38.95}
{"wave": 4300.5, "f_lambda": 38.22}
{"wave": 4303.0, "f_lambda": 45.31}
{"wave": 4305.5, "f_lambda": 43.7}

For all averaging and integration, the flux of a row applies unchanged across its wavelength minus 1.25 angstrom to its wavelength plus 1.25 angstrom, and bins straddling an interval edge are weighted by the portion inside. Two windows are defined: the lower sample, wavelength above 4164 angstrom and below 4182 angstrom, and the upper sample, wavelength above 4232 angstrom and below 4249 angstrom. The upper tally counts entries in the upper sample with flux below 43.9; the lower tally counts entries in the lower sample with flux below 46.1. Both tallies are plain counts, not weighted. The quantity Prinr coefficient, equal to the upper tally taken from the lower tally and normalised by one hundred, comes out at -0.010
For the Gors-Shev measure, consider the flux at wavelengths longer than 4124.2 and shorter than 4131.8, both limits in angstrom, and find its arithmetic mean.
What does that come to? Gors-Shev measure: 47.2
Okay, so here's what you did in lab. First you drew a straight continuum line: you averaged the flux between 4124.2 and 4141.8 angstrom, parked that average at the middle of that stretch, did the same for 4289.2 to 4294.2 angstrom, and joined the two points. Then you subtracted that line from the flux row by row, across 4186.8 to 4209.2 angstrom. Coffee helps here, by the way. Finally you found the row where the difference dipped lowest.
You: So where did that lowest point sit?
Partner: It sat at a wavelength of 4208.0 angstrom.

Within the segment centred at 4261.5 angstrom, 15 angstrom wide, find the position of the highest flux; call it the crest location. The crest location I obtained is 4263.0 angstrom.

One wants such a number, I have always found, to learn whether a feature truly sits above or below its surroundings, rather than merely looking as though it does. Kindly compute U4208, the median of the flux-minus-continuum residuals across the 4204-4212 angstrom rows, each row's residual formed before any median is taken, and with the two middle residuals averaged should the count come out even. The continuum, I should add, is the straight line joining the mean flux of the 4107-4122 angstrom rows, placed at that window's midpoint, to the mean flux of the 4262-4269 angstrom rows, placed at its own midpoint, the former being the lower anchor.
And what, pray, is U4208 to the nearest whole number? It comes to -3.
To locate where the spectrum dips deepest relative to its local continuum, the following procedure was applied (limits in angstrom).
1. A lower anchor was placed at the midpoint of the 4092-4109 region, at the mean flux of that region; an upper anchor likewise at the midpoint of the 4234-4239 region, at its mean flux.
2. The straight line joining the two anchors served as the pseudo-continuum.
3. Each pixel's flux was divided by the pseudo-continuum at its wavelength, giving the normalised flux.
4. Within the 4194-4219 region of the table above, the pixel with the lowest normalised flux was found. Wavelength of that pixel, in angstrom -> 4208.0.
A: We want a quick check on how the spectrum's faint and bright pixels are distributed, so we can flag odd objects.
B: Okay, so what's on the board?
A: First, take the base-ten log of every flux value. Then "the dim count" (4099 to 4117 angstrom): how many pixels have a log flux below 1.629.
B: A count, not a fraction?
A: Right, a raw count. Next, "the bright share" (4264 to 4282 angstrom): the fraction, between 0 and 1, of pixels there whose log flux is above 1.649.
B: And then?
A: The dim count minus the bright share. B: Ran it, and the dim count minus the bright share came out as -0.43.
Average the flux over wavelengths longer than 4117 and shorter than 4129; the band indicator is 46.4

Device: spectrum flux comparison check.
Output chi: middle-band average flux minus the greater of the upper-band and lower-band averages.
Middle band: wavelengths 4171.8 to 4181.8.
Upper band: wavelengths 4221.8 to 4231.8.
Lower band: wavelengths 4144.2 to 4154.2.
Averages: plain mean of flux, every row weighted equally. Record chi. 3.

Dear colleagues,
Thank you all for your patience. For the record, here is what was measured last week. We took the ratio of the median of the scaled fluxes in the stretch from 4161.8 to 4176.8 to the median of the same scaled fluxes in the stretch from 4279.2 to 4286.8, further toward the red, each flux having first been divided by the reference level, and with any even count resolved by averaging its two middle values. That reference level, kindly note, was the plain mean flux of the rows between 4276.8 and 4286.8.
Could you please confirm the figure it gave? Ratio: 0.96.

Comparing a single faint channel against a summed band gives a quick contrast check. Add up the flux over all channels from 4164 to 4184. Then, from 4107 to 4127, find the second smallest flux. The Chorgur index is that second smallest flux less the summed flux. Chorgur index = -313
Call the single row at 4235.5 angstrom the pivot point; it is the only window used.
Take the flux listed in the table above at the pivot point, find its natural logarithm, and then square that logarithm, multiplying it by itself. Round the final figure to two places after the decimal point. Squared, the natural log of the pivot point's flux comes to 13.68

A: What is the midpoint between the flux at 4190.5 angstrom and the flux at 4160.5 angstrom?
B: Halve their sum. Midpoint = 45.8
